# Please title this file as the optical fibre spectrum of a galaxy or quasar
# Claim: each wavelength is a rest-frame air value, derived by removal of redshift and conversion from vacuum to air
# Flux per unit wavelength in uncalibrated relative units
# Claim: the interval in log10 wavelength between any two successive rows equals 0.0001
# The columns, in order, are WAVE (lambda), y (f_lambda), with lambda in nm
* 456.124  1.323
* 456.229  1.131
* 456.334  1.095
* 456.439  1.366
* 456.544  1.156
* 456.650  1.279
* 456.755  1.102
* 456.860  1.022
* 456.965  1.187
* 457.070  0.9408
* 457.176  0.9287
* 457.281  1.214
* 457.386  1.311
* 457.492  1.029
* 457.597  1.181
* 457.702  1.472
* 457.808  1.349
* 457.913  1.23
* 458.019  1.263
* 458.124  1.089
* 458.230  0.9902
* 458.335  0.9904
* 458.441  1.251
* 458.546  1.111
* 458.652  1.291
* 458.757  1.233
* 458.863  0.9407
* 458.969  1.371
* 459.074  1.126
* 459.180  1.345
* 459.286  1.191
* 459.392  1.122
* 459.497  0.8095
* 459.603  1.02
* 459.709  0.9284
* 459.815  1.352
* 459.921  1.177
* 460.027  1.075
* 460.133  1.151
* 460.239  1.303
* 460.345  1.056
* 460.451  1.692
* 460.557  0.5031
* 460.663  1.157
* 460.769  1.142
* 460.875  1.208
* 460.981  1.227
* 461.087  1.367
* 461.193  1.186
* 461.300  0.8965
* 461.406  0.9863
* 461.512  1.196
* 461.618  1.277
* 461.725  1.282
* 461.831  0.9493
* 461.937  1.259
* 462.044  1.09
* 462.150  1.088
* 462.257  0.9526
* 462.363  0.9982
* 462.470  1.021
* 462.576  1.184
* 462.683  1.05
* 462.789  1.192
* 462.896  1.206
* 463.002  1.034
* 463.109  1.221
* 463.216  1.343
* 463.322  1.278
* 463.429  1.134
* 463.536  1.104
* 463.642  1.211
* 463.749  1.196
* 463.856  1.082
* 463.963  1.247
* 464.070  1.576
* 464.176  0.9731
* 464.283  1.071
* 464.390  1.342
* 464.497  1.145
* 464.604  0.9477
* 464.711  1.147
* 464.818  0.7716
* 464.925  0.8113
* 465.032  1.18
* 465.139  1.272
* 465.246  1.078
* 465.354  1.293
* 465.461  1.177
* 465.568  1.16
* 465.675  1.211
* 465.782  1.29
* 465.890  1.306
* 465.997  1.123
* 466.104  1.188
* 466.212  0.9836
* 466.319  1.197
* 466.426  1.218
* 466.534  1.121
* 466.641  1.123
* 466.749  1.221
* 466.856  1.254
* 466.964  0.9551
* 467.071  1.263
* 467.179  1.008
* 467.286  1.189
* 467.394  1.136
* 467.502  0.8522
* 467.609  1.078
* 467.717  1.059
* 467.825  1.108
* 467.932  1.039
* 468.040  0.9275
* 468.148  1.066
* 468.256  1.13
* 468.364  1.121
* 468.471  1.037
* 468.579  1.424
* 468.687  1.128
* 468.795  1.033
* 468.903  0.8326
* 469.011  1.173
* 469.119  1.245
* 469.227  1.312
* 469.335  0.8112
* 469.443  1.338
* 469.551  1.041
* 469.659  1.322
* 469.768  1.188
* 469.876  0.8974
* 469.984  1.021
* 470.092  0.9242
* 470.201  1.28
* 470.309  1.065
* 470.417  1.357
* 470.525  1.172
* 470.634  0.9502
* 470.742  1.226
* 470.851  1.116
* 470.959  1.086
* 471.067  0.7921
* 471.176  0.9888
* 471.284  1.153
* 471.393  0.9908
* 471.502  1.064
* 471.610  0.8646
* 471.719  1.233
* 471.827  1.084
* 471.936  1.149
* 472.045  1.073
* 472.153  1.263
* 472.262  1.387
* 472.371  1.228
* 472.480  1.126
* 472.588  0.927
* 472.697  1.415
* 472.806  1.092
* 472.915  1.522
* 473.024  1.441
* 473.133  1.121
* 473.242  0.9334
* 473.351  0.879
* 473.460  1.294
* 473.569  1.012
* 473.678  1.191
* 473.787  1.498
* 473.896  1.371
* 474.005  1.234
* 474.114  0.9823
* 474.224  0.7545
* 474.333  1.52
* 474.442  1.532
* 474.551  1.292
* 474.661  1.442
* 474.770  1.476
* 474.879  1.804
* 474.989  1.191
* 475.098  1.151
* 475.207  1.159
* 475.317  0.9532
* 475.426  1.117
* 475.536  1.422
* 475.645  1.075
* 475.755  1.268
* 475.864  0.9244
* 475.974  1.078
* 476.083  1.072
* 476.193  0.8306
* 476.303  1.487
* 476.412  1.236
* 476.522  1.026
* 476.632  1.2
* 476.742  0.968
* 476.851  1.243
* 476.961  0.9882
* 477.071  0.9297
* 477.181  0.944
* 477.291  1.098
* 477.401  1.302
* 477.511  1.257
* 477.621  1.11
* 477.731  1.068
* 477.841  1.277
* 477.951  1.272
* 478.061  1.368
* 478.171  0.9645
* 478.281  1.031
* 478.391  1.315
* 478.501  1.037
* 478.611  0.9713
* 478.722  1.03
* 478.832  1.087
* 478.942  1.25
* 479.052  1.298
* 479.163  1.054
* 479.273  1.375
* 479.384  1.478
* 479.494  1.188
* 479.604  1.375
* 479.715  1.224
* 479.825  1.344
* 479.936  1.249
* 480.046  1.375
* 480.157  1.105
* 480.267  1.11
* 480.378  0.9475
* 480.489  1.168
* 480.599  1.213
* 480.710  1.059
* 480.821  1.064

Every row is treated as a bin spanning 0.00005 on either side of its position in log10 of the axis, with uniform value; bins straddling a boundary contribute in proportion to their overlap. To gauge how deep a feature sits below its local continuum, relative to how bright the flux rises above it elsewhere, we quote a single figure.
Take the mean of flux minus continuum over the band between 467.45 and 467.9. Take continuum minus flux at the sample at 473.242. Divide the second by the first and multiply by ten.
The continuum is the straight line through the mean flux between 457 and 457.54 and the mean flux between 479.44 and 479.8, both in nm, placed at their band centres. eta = -19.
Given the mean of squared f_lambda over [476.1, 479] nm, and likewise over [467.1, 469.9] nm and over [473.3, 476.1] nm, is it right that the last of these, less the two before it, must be -0.98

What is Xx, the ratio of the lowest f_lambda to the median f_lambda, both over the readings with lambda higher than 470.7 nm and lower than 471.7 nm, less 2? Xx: -1.26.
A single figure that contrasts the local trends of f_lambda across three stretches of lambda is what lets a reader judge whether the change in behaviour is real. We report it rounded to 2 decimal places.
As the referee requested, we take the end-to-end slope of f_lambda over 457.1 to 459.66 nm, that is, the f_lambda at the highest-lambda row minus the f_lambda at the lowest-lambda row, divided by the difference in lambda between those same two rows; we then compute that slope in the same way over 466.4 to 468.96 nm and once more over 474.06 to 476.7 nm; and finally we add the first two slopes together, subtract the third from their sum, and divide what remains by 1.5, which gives -0.14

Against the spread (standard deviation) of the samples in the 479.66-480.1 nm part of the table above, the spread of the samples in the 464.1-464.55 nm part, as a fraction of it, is 2.1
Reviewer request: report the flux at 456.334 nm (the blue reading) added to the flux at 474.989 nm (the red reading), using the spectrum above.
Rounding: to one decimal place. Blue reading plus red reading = 2.3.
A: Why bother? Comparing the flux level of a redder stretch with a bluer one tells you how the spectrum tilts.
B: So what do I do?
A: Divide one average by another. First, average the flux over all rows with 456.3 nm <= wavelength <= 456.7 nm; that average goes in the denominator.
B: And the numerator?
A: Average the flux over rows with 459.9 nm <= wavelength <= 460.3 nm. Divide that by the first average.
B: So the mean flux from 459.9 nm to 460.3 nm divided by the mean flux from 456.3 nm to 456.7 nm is 0.96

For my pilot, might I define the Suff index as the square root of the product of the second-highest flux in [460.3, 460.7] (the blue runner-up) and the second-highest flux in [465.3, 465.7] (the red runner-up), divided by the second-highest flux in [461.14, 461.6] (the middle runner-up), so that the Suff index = 1.00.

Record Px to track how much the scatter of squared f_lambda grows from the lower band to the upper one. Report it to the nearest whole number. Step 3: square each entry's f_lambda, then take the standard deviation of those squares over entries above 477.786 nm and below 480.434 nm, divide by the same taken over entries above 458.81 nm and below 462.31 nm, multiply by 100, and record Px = 80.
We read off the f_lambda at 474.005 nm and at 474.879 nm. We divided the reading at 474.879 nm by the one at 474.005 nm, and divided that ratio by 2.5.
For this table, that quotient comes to 0.58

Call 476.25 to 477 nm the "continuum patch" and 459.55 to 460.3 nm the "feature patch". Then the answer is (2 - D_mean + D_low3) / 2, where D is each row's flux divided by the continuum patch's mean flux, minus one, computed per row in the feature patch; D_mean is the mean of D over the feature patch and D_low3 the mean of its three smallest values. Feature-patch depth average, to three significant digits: 0.942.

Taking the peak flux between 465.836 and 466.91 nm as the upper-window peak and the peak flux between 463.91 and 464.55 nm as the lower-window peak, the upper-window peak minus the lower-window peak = -0.27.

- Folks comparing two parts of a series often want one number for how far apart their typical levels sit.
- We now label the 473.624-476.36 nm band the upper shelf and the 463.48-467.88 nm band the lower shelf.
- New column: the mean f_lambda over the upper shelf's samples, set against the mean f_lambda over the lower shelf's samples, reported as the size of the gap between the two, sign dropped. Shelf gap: 0.095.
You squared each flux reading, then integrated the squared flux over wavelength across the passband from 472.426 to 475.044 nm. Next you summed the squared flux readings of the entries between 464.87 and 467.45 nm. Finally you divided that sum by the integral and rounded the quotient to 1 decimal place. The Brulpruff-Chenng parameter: 7.6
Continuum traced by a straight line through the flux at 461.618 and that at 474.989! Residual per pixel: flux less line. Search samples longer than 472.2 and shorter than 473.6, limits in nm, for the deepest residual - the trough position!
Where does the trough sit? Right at 473.351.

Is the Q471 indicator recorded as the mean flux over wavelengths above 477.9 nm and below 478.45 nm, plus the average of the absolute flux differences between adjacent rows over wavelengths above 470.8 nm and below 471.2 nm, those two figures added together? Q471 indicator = 1.36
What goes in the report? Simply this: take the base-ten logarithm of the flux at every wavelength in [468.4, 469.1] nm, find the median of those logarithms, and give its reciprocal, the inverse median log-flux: 29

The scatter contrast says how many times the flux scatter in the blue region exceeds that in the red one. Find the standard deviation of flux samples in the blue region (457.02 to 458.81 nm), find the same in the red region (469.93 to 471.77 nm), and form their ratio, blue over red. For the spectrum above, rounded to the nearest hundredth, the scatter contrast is 1.03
